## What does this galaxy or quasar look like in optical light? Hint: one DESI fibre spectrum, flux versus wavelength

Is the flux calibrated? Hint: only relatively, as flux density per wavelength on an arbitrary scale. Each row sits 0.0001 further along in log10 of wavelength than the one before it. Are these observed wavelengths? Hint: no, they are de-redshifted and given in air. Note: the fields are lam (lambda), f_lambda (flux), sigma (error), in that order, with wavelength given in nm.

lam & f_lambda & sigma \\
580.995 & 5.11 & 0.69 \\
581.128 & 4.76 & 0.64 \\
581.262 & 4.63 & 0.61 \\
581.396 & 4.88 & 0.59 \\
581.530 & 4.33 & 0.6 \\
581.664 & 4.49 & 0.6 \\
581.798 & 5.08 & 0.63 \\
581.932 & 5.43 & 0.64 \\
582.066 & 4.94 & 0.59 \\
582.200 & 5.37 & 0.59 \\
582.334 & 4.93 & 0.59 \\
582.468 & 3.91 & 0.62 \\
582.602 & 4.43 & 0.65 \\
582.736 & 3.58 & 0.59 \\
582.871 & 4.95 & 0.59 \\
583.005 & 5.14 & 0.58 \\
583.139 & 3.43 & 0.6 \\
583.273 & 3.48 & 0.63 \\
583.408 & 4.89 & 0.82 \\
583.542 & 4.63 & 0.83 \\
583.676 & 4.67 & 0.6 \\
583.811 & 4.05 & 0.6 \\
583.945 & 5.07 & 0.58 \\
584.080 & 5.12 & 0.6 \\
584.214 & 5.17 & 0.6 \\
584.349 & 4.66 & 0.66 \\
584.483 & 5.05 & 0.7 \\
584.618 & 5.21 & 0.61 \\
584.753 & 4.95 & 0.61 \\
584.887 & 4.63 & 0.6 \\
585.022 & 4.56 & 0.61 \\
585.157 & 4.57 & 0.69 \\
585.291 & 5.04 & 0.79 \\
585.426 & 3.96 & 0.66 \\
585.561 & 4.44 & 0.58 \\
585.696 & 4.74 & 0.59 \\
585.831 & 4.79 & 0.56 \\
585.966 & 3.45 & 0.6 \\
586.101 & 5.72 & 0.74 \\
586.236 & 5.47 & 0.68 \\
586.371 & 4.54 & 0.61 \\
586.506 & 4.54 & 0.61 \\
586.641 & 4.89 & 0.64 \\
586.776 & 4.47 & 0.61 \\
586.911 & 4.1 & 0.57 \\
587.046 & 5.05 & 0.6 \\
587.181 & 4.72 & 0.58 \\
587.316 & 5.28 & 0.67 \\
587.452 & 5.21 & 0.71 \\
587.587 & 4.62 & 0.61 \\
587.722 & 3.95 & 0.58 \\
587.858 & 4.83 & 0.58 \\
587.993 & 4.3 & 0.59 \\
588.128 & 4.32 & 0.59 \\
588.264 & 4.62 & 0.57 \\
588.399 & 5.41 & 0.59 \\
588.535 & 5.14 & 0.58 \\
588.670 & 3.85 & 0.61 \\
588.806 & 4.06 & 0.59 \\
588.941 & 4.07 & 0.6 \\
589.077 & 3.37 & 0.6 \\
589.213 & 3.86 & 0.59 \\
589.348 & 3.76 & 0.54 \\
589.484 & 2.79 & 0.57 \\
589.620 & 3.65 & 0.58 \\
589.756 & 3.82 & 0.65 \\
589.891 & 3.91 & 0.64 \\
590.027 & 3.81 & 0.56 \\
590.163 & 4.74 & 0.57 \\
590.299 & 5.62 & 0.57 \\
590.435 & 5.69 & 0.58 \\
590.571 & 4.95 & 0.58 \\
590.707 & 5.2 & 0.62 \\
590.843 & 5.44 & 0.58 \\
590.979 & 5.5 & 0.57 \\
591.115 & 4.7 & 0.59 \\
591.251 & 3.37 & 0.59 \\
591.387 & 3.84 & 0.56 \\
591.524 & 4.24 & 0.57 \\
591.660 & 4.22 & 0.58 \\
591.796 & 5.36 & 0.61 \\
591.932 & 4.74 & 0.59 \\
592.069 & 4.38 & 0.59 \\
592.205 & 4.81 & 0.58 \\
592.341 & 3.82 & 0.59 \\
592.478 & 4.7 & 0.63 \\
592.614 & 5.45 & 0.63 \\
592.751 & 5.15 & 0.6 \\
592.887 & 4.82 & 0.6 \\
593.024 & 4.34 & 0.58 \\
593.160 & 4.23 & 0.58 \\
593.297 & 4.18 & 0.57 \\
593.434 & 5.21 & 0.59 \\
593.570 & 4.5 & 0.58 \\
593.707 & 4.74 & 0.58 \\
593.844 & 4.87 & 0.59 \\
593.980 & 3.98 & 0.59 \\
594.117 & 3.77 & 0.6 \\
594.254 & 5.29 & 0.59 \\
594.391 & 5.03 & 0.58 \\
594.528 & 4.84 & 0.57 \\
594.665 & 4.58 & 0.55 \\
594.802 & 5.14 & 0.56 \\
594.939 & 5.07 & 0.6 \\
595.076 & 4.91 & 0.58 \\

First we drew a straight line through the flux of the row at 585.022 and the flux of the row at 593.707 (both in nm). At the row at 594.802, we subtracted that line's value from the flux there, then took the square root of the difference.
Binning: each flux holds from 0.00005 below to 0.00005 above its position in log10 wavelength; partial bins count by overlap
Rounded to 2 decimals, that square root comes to 0.61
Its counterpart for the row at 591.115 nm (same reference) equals 0.12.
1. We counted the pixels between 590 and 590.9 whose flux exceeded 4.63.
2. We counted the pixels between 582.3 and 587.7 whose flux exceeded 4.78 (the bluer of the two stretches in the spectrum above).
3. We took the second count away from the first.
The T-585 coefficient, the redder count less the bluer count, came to -12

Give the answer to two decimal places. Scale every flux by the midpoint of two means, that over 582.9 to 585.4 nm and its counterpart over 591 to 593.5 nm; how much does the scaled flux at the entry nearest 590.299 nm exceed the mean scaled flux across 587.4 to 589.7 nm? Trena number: 0.30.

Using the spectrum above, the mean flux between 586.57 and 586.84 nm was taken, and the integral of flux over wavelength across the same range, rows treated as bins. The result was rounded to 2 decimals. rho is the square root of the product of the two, 2.43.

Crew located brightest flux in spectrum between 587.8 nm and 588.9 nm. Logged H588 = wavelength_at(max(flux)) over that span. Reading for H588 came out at 588.399 nm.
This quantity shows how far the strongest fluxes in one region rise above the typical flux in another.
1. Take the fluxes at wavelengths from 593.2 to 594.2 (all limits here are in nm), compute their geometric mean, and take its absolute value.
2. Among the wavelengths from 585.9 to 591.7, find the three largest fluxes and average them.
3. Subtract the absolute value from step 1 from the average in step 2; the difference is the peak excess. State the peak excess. 1.2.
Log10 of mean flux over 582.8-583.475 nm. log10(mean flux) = 0.641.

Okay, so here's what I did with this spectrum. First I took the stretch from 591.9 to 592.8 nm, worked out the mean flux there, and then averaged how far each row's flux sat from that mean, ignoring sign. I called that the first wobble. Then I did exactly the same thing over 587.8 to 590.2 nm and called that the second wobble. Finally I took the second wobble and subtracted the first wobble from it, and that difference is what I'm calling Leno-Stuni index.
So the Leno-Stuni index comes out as 0.13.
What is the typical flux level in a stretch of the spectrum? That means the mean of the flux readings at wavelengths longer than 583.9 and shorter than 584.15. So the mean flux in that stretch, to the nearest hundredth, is 5.10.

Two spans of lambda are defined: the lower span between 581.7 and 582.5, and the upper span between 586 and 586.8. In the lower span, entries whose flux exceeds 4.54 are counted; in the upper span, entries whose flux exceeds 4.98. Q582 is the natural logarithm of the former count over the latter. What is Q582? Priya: 0.92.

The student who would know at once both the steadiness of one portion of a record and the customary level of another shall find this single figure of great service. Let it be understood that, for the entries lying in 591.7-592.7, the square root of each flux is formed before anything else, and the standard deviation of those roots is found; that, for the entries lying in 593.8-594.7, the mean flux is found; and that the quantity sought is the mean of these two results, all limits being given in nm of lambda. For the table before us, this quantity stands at 2.37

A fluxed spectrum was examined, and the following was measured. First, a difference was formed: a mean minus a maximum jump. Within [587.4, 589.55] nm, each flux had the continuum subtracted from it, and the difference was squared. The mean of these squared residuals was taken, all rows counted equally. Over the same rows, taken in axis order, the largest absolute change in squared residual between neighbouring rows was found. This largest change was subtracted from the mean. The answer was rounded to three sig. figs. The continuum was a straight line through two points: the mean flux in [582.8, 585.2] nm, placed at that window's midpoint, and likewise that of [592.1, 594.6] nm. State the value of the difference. -2.07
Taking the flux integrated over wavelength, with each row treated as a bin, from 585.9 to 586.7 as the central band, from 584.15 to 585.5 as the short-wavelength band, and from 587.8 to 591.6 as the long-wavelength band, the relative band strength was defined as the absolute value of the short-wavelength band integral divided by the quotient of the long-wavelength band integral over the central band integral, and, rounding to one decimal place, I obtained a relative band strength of 1.5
